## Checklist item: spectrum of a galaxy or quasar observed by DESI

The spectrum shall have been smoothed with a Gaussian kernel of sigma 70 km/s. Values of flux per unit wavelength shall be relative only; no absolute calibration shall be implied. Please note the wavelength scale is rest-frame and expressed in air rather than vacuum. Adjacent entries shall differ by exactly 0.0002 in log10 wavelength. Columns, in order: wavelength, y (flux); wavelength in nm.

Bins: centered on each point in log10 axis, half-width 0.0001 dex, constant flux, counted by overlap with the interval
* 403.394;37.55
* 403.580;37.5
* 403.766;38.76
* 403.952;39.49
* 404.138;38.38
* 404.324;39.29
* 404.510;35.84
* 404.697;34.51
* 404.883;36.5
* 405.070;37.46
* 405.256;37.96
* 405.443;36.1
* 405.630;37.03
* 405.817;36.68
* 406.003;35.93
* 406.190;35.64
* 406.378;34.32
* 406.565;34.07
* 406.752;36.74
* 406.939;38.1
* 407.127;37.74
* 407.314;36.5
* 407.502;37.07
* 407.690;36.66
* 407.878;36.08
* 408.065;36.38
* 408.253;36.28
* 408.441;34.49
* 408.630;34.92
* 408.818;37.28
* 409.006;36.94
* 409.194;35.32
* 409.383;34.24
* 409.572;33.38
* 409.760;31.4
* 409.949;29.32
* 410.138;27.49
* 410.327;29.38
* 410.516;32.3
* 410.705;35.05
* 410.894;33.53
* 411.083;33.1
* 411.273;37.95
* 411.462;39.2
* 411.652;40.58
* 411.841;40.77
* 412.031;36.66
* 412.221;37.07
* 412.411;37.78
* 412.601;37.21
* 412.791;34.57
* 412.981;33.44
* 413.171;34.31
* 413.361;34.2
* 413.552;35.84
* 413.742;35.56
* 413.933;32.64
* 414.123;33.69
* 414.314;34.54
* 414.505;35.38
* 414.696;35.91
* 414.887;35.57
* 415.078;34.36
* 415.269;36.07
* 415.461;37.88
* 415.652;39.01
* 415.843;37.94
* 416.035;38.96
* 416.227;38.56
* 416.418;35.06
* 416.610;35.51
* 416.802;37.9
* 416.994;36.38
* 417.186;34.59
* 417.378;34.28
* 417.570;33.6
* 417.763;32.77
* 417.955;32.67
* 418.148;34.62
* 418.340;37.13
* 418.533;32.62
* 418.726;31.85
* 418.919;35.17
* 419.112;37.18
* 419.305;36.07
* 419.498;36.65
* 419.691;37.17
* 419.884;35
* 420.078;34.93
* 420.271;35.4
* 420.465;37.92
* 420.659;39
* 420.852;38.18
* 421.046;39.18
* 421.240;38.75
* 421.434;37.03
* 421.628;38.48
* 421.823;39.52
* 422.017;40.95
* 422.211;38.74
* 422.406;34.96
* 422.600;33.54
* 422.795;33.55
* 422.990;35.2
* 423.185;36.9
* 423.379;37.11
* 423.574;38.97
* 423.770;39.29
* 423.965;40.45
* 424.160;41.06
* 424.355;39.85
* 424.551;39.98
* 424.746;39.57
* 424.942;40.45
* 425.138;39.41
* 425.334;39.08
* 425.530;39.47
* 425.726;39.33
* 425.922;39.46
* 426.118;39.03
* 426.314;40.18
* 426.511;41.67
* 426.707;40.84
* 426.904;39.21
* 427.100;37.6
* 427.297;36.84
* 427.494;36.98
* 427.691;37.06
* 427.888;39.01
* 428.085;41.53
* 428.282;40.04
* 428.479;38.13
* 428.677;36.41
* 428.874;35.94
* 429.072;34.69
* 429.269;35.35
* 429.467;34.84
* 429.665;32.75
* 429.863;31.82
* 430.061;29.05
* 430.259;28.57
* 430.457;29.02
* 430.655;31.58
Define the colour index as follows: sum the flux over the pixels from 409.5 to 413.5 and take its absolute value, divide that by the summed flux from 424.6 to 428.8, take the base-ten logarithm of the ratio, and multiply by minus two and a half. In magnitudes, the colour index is 0.13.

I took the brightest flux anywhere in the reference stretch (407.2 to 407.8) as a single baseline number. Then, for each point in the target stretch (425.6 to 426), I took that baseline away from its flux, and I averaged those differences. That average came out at 2.3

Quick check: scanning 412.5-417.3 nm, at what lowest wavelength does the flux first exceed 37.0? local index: 412.601 nm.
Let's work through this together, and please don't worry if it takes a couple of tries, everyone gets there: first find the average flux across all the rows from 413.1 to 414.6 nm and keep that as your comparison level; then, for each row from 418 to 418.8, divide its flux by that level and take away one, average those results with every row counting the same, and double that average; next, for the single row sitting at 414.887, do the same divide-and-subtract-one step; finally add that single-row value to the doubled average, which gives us 0.00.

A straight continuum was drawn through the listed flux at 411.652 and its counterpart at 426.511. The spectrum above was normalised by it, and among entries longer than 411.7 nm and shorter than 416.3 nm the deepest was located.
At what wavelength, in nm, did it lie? 413.933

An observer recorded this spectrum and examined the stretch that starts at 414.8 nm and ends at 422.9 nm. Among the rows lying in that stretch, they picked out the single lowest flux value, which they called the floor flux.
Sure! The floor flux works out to 31.85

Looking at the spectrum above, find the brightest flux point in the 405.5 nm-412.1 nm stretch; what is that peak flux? 40.77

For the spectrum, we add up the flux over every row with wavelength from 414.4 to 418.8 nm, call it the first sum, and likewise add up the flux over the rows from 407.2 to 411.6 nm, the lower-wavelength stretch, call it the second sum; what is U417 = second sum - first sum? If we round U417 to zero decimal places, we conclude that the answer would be -24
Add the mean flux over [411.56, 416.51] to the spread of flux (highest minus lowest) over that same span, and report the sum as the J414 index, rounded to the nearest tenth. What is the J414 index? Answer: 44.4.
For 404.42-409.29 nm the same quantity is 40.3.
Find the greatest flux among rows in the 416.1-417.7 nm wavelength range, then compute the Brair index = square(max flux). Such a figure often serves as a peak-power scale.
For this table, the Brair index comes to 1487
